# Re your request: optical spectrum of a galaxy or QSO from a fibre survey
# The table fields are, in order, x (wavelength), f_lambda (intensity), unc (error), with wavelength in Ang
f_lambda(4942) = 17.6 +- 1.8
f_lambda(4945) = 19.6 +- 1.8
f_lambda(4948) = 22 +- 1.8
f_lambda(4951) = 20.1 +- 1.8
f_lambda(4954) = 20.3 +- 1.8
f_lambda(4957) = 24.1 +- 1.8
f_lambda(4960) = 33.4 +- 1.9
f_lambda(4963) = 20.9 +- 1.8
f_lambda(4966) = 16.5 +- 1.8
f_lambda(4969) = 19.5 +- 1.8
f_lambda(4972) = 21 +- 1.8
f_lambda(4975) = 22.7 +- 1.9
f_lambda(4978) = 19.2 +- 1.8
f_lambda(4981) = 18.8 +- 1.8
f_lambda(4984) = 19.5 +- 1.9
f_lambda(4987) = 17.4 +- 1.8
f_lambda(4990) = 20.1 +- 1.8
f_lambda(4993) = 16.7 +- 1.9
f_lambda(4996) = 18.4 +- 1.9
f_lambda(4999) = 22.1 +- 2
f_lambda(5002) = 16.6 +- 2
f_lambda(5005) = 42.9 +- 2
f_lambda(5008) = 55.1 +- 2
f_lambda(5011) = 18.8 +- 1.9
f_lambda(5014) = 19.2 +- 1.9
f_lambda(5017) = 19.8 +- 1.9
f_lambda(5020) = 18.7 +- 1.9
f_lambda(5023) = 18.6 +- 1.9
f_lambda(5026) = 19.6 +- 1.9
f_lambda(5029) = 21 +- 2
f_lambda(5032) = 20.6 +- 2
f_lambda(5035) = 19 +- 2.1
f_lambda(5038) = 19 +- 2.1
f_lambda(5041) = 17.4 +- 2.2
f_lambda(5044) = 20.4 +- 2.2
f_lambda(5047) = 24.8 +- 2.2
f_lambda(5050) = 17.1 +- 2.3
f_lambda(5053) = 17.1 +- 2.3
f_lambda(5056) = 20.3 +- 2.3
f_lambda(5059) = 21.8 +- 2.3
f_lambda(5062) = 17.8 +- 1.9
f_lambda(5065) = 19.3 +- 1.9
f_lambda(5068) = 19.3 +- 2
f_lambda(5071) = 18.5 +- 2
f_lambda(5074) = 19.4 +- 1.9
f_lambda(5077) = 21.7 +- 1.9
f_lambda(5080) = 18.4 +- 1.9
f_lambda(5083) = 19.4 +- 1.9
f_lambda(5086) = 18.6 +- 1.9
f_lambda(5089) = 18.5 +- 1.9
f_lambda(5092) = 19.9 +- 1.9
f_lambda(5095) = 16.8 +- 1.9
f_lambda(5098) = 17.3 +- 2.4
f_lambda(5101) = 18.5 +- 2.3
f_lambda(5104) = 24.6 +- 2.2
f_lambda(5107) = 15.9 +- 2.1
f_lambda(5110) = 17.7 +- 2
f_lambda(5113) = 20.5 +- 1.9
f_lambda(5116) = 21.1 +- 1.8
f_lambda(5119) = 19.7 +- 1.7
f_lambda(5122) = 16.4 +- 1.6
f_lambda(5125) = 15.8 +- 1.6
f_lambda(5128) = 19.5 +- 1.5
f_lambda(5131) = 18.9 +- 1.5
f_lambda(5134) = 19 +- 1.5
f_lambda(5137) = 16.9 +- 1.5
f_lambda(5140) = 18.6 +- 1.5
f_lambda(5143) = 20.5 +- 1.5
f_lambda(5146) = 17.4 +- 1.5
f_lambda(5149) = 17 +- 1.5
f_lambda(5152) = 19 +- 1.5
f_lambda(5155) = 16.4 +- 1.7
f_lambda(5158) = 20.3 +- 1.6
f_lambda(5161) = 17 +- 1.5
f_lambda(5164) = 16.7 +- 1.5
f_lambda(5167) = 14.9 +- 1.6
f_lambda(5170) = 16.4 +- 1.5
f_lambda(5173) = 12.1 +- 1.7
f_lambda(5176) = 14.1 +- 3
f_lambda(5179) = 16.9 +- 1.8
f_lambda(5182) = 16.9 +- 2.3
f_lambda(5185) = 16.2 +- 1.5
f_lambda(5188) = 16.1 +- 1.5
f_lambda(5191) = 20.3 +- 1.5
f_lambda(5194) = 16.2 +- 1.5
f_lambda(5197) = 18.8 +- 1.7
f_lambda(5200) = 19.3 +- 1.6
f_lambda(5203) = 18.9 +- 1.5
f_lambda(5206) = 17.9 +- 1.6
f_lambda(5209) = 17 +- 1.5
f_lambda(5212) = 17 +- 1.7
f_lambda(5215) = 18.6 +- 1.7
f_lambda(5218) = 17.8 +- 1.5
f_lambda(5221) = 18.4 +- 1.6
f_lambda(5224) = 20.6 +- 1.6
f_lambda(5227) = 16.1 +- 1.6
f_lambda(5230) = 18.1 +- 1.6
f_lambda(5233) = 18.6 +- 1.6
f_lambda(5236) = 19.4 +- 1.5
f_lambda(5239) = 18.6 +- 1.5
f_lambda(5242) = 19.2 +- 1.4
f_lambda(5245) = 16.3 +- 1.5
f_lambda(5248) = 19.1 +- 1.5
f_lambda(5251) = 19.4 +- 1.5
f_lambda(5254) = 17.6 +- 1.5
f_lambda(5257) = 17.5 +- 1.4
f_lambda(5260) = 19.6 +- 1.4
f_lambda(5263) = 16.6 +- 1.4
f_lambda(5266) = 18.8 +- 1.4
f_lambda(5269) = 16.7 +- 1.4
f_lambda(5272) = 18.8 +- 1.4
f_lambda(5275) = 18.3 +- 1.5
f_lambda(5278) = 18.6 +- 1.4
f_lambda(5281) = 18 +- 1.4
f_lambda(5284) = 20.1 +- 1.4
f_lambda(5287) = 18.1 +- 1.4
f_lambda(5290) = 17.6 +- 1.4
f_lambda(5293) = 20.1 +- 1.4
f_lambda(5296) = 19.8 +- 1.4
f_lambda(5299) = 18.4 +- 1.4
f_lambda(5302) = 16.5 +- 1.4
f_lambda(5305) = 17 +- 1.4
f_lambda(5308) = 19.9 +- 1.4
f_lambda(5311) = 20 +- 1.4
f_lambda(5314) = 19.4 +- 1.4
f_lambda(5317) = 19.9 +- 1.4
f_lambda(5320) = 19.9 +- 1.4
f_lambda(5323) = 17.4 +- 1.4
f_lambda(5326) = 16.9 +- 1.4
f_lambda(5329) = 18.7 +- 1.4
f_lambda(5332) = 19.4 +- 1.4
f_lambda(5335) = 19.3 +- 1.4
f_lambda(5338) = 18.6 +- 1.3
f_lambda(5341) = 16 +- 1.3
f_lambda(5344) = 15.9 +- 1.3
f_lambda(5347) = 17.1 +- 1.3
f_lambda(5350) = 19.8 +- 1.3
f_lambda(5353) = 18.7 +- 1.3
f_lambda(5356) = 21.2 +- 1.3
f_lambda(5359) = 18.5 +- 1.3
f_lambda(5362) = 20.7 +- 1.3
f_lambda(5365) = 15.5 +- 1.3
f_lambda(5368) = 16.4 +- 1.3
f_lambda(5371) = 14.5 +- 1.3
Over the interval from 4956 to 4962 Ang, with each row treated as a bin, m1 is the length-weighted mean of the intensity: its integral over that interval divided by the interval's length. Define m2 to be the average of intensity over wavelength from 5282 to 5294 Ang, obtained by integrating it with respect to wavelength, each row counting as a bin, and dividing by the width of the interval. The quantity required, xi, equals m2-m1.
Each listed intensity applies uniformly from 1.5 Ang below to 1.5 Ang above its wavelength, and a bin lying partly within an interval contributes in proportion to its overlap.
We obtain -9.6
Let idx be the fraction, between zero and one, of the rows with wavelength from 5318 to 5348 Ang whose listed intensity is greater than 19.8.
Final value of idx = 0.10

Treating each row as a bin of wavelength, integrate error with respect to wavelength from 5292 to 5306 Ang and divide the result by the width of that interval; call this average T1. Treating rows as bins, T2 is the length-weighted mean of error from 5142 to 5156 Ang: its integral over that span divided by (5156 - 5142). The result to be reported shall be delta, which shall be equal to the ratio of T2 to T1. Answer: 1.10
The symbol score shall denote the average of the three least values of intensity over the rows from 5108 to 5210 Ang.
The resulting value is 13.7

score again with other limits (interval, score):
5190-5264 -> 16.2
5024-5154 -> 16.0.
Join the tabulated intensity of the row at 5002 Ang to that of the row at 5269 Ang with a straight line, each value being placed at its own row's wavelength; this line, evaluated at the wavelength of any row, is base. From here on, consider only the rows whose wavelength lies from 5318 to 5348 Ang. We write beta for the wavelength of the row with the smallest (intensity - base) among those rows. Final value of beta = 5344 Ang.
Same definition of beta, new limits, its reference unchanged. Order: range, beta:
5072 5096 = 5095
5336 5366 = 5365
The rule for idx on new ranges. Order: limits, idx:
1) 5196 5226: 0.10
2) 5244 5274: 0.00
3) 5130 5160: 0.20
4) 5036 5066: 0.40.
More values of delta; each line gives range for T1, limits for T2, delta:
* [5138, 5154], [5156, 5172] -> 1.03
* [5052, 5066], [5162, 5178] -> 0.86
